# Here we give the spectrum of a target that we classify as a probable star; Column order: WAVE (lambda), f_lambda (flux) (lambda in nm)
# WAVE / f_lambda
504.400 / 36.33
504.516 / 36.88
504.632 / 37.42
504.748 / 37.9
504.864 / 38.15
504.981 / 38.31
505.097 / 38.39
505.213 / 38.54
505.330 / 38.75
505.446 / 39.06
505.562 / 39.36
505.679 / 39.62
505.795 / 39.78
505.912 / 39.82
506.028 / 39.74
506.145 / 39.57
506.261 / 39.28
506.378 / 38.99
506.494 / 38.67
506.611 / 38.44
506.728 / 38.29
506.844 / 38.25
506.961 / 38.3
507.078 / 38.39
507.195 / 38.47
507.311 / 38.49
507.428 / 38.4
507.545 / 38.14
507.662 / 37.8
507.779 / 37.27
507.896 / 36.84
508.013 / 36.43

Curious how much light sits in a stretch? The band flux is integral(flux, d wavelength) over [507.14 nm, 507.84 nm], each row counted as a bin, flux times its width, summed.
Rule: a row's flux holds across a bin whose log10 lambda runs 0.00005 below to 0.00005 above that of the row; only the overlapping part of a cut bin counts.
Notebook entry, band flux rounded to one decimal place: 26.7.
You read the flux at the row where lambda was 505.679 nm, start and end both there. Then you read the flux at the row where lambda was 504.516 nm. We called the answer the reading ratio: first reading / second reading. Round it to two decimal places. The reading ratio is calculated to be 1.07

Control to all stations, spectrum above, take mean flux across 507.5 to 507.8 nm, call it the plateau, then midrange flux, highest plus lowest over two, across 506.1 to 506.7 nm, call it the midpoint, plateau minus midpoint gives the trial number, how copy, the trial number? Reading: -1.3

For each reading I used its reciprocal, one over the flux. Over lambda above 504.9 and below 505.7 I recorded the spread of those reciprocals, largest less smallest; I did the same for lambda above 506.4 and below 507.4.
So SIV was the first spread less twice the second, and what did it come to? 0.0003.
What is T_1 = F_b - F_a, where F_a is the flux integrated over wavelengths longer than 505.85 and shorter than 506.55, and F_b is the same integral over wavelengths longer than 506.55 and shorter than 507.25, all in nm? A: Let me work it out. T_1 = -0.7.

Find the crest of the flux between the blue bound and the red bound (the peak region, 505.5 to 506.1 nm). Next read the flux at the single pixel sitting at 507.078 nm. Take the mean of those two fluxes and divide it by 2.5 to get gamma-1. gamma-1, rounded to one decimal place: 15.6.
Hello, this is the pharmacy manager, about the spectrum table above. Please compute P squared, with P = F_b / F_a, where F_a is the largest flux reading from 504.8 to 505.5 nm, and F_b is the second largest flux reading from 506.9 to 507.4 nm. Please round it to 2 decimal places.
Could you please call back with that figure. 0.97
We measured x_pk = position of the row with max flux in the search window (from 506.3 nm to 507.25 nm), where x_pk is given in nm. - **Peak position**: 506.378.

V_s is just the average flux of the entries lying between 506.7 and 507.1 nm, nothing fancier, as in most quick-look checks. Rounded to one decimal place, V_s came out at 38.3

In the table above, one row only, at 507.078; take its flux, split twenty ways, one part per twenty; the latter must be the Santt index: 1.92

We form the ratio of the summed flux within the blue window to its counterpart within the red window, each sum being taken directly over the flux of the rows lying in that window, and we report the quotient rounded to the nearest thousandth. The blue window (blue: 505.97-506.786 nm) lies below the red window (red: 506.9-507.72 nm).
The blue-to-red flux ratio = 1.019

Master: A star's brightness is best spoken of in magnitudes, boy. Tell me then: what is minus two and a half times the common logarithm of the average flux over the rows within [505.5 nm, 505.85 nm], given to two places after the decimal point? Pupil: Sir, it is -3.99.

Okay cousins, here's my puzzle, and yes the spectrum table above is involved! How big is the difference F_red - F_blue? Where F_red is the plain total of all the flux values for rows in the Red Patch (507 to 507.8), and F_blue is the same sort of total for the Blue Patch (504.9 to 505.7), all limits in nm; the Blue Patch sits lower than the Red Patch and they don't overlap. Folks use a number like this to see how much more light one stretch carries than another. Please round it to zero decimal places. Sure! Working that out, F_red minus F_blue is -5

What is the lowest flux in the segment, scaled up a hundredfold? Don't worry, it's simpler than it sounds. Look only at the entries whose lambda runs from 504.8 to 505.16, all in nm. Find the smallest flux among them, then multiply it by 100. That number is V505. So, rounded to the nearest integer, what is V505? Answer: 3815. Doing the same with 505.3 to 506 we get 3875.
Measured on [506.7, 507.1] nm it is 3825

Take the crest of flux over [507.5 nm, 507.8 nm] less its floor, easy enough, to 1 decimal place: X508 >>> 0.9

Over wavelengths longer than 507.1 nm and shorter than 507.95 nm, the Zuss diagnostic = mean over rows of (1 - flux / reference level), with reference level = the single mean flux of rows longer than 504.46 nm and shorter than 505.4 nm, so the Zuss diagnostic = 0.003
